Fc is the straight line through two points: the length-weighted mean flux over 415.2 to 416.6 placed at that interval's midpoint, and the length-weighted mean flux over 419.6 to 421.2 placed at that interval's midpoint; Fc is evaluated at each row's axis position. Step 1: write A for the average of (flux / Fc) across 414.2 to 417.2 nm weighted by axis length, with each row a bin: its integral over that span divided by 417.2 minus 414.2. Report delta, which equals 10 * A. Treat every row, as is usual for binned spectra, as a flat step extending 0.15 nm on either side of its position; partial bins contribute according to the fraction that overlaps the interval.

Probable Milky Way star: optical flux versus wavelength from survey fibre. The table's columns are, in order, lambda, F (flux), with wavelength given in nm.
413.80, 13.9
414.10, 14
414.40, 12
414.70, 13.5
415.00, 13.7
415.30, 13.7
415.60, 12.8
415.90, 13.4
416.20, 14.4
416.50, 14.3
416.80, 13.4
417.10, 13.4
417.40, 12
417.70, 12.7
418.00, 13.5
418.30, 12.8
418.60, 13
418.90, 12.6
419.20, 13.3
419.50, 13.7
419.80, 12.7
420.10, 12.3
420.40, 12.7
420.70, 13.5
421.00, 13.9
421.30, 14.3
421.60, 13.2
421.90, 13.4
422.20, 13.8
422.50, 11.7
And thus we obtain 9.8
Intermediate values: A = 0.98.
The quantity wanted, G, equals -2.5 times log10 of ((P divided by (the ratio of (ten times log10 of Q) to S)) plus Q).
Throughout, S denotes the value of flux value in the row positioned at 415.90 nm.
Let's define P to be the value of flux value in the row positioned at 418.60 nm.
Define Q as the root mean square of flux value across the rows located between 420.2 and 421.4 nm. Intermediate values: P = 13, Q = 13.6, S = 13.4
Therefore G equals -3.66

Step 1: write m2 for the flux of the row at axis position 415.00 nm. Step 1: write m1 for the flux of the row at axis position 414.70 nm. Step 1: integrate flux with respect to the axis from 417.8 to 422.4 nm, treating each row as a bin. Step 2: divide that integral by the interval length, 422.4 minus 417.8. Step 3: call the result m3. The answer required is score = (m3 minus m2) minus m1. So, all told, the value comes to -14.0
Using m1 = 13.5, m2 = 13.7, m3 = 13.2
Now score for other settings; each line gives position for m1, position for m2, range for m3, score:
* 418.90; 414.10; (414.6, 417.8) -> -13.2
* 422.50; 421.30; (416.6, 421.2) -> -12.9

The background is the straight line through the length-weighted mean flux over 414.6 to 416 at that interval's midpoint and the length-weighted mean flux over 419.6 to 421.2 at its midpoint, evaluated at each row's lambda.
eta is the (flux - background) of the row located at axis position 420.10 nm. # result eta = -0.8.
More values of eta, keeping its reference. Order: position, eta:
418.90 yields -0.6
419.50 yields 0.6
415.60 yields -0.6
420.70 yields 0.4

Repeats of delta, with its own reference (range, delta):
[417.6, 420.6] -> 9.8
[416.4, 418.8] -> 9.7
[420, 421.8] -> 10.3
